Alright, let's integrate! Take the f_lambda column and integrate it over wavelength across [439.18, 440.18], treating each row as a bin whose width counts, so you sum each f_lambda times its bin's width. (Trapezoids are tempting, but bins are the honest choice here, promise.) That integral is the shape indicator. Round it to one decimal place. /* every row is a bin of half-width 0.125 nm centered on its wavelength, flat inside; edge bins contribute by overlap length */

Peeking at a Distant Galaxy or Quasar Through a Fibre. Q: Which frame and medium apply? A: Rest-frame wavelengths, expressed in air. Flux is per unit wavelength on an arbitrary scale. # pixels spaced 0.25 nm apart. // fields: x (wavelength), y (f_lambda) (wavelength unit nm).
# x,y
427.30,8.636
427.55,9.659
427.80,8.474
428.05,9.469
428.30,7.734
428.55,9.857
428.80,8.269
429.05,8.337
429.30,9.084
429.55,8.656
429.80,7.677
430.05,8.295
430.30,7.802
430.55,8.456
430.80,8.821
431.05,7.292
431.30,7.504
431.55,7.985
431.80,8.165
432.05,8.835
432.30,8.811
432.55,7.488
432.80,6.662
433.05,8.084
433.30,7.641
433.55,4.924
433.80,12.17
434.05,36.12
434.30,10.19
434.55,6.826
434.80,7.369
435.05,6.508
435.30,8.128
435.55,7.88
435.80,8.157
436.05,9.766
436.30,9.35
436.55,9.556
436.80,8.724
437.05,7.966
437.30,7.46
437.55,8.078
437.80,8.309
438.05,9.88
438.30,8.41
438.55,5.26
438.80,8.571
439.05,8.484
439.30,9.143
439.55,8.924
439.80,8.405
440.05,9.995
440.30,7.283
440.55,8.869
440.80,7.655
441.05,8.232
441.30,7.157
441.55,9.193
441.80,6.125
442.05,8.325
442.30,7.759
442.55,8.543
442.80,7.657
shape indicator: 9.1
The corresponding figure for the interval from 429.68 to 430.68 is 8.1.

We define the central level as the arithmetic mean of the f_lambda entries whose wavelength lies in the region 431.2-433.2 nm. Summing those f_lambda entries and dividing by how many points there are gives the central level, 7.9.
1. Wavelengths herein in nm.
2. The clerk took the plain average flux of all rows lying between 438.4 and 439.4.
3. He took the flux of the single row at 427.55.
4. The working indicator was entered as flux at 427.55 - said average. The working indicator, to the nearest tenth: 1.8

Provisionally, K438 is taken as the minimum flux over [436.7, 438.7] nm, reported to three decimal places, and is 5.260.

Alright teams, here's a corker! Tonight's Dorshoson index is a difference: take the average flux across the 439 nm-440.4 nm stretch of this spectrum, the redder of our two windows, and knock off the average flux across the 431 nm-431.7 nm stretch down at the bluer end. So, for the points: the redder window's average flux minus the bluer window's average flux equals 1.1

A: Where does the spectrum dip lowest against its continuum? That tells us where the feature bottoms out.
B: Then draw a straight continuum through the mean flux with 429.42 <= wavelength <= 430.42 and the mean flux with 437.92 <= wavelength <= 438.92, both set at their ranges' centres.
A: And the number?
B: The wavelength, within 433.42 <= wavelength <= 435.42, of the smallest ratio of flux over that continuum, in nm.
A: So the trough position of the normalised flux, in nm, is 433.55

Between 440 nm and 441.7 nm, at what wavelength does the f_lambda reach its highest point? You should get 440.05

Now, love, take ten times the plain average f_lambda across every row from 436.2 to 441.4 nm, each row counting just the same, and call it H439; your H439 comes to 84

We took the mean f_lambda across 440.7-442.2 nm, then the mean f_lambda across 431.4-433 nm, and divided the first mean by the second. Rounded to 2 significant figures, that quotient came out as 0.97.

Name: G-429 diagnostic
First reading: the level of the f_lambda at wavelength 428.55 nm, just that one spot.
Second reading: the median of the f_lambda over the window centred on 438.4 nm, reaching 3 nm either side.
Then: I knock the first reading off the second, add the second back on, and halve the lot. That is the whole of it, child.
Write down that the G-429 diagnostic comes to 3.5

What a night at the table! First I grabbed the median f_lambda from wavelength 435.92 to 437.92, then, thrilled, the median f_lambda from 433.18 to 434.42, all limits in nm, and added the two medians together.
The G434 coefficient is 18.7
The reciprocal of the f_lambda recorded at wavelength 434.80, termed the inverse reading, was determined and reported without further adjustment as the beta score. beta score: 0.136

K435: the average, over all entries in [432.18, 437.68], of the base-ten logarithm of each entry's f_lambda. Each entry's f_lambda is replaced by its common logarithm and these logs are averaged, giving 0.94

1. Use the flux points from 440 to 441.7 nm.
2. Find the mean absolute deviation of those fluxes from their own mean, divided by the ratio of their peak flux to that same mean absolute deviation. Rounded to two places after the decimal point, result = 0.08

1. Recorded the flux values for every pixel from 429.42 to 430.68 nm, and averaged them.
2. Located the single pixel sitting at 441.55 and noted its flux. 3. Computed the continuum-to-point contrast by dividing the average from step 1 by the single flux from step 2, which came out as 0.89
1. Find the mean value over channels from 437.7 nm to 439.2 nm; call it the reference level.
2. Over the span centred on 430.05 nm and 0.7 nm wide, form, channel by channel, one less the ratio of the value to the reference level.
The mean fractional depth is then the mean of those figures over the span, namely 0.03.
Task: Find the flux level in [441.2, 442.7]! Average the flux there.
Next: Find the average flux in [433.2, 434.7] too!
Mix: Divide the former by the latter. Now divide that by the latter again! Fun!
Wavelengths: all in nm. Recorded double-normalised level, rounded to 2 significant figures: 0.047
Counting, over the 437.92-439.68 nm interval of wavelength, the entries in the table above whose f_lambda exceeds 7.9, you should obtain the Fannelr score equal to 6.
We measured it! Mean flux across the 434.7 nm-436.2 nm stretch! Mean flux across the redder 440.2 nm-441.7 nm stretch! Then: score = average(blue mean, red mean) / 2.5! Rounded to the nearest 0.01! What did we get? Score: 3.21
